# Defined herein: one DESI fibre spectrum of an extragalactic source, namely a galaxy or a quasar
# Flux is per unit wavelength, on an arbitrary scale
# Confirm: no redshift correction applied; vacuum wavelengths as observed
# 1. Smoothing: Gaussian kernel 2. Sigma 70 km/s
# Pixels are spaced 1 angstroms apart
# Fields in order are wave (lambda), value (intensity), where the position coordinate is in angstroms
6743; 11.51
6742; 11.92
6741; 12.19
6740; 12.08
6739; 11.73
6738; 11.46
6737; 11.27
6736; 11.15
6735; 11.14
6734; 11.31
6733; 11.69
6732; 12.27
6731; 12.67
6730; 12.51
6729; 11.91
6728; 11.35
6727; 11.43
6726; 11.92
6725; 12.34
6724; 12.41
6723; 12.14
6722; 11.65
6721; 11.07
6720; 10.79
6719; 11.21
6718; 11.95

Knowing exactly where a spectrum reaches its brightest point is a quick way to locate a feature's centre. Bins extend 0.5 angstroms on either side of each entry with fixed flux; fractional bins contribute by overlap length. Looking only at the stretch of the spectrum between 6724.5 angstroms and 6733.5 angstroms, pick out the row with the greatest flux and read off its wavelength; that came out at 6731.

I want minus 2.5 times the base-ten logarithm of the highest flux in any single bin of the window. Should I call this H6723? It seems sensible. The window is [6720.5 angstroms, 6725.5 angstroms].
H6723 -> -2.73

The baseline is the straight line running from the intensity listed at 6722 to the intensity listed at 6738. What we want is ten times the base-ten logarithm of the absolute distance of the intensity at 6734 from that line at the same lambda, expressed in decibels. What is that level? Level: -7.0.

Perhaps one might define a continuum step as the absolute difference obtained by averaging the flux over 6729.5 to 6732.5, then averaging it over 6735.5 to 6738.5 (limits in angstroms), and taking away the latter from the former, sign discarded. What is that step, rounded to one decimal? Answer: 1.2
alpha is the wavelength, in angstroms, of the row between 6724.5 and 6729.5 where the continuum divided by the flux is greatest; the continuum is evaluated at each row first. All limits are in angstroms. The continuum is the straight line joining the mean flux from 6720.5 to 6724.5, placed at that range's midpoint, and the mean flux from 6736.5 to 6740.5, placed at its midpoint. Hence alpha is 6728 angstroms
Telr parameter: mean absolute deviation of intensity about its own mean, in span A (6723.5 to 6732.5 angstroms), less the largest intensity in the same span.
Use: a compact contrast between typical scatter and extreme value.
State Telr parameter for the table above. -12.3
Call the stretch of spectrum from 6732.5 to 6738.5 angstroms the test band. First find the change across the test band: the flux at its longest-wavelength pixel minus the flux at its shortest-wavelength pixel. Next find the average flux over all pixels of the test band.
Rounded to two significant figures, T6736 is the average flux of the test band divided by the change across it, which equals -49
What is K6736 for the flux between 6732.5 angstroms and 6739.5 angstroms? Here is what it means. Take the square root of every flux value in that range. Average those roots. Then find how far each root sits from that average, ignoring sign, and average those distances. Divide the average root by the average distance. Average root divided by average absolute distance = 114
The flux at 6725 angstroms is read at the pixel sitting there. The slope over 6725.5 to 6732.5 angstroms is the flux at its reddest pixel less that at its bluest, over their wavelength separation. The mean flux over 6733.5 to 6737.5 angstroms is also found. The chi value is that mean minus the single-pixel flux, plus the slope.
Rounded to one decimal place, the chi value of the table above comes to -1.1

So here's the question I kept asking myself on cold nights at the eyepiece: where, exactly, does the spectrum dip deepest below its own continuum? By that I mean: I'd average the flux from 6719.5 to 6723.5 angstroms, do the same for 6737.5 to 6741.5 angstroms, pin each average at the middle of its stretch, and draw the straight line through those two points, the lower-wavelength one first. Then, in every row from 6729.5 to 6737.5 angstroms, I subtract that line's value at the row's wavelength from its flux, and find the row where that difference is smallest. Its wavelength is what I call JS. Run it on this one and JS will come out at 6736 angstroms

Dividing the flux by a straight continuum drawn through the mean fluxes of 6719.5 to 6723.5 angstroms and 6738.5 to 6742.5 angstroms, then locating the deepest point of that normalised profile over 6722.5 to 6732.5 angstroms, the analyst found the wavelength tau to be 6728 angstroms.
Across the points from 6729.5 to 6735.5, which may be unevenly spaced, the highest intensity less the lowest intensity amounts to 1.5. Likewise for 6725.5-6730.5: 1.2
